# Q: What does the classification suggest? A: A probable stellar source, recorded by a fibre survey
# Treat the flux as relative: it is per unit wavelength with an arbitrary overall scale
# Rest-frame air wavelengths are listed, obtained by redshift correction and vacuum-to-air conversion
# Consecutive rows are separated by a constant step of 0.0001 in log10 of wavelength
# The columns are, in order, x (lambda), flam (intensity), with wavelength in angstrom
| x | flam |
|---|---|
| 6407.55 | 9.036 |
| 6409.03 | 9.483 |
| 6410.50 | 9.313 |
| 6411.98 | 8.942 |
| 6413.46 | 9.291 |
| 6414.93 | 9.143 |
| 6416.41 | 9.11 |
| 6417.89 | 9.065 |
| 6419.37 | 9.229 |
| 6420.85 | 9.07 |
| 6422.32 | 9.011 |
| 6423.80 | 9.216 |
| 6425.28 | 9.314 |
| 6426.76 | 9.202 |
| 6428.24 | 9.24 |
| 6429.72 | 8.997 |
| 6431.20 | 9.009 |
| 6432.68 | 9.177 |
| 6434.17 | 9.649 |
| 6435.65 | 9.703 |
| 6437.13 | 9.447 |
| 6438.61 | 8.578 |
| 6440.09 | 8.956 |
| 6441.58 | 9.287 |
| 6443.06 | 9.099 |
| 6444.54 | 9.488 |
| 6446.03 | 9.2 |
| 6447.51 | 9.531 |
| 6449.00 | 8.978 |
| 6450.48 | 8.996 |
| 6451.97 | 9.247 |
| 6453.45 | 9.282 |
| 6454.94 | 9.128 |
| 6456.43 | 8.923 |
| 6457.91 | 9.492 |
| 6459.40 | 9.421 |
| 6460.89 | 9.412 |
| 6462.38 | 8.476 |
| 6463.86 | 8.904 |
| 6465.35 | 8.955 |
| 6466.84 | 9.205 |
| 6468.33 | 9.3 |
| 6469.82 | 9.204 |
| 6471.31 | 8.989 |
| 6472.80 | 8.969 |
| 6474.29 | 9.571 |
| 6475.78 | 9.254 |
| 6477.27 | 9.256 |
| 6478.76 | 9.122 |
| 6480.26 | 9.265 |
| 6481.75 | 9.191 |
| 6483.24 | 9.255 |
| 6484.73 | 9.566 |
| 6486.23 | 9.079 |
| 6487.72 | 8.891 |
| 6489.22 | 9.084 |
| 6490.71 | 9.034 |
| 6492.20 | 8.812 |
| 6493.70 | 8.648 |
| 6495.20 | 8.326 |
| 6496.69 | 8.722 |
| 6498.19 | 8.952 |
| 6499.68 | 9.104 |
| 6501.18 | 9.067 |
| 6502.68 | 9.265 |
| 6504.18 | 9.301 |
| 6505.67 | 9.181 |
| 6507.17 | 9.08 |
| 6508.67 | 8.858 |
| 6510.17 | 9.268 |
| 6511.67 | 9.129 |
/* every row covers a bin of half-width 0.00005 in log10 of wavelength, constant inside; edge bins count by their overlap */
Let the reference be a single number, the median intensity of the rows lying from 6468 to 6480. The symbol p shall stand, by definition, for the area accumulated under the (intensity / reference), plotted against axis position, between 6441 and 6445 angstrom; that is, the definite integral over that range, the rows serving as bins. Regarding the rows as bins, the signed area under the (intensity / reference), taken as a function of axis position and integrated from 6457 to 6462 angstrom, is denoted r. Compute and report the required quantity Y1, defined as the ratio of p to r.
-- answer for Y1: 0.80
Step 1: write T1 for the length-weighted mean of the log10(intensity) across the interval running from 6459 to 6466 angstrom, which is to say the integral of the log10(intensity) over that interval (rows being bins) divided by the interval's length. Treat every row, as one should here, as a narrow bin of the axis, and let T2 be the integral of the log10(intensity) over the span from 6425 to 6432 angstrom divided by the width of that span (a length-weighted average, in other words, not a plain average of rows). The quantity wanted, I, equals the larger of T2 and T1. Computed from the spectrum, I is 0.9612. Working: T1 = 0.955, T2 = 0.9612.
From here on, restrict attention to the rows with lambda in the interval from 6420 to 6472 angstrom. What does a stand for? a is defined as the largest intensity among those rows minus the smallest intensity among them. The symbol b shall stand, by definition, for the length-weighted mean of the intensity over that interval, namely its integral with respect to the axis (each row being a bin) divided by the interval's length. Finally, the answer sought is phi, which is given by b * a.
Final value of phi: 11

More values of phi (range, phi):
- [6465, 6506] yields 11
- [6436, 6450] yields 9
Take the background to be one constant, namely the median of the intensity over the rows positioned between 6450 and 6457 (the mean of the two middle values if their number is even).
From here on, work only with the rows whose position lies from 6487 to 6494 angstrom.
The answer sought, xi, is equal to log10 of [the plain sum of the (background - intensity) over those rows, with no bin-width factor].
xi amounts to 0.1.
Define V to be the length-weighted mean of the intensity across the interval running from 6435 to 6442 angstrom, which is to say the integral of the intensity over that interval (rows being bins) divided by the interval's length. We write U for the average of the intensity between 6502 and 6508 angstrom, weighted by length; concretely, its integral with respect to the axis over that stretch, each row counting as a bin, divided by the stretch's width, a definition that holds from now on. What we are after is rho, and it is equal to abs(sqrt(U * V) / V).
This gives 1.00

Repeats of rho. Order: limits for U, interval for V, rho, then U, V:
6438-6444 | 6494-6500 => 1.01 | 9.01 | 8.75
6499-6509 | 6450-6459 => 1.00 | 9.13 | 9.19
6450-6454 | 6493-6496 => 1.04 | 9.18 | 8.49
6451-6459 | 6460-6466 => 1.01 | 9.21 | 8.95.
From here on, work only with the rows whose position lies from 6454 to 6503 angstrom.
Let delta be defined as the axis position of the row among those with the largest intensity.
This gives 6474.29 angstrom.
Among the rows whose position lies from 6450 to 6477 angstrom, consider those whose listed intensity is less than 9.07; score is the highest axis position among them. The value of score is 6472.80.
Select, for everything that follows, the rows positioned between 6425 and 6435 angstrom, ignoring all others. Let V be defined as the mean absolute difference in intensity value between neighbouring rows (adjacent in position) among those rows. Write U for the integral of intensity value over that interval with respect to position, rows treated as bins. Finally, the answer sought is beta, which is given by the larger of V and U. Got 92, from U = 92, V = 0.17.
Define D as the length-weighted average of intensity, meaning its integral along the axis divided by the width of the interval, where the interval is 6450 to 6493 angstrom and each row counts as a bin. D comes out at 9.15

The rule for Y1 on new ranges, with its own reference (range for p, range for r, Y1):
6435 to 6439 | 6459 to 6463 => 1.02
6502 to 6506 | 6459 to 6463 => 1.02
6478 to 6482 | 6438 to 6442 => 1.03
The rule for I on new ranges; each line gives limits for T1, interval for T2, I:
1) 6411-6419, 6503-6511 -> 0.9611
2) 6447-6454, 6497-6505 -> 0.9636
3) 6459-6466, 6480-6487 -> 0.9677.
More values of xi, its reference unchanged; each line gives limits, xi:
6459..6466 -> -0.3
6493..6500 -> 0.3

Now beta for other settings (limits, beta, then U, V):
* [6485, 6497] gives 106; 106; 0.22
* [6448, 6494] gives 420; 420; 0.21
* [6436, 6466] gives 274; 274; 0.32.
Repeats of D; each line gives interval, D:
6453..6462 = 9.24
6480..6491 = 9.17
